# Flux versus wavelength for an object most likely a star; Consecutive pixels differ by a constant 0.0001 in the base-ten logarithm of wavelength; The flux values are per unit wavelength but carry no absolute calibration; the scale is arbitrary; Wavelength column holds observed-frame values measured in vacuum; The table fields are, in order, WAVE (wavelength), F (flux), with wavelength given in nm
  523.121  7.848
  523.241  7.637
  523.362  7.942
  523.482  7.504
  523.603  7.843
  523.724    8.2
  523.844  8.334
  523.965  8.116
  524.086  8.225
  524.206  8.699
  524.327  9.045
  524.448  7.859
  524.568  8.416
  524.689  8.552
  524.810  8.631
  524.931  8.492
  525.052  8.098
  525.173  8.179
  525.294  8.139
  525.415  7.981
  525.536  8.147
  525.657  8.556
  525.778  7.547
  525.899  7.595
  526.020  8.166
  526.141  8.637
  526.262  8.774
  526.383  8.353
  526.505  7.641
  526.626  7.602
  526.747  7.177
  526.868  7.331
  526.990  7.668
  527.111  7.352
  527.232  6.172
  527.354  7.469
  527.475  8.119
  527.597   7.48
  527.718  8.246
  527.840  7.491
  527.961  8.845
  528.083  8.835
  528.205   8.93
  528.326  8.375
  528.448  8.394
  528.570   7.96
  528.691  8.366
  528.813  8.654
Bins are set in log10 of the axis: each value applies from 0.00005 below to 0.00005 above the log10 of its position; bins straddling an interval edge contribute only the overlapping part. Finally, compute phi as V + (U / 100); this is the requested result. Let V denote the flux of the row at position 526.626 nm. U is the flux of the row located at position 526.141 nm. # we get 7.69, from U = 8.637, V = 7.602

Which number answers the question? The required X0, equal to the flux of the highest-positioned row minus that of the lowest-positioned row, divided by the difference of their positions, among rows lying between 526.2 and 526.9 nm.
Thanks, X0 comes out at -2.4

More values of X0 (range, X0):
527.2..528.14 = 3.1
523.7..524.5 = -0.5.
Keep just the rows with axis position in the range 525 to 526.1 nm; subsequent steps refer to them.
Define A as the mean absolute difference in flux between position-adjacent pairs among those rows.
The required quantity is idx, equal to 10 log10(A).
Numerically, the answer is -5.1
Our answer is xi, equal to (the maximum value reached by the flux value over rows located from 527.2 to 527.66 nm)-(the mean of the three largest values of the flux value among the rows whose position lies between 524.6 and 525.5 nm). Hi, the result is -0.44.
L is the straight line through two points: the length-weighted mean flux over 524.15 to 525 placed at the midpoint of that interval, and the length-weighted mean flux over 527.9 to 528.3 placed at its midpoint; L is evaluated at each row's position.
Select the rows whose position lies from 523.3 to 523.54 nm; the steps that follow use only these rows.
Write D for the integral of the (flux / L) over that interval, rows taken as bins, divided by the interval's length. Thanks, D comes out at 0.92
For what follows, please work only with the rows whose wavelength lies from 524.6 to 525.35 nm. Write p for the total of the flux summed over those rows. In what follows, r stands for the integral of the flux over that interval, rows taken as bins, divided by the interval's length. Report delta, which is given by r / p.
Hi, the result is 0.17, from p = 50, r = 8.3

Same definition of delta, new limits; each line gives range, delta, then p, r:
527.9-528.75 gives 0.14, 60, 8.5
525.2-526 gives 0.17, 48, 8.0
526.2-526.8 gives 0.20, 40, 7.9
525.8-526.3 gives 0.25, 33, 8.2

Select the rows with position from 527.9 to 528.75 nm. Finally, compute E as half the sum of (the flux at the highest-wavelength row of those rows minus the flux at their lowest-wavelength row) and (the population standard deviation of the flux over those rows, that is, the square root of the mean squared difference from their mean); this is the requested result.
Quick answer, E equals -0.08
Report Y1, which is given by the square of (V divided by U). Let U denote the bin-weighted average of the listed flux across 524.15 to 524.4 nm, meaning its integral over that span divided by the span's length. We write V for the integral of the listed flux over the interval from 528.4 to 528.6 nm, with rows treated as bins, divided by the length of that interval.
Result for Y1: 0.86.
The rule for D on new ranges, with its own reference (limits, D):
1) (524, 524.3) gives 1.00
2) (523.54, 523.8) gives 0.95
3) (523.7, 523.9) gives 0.98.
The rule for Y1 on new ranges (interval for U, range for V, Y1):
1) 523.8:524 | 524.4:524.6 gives 0.98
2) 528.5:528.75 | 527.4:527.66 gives 0.91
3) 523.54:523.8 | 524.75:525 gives 1.13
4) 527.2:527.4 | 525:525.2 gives 1.41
